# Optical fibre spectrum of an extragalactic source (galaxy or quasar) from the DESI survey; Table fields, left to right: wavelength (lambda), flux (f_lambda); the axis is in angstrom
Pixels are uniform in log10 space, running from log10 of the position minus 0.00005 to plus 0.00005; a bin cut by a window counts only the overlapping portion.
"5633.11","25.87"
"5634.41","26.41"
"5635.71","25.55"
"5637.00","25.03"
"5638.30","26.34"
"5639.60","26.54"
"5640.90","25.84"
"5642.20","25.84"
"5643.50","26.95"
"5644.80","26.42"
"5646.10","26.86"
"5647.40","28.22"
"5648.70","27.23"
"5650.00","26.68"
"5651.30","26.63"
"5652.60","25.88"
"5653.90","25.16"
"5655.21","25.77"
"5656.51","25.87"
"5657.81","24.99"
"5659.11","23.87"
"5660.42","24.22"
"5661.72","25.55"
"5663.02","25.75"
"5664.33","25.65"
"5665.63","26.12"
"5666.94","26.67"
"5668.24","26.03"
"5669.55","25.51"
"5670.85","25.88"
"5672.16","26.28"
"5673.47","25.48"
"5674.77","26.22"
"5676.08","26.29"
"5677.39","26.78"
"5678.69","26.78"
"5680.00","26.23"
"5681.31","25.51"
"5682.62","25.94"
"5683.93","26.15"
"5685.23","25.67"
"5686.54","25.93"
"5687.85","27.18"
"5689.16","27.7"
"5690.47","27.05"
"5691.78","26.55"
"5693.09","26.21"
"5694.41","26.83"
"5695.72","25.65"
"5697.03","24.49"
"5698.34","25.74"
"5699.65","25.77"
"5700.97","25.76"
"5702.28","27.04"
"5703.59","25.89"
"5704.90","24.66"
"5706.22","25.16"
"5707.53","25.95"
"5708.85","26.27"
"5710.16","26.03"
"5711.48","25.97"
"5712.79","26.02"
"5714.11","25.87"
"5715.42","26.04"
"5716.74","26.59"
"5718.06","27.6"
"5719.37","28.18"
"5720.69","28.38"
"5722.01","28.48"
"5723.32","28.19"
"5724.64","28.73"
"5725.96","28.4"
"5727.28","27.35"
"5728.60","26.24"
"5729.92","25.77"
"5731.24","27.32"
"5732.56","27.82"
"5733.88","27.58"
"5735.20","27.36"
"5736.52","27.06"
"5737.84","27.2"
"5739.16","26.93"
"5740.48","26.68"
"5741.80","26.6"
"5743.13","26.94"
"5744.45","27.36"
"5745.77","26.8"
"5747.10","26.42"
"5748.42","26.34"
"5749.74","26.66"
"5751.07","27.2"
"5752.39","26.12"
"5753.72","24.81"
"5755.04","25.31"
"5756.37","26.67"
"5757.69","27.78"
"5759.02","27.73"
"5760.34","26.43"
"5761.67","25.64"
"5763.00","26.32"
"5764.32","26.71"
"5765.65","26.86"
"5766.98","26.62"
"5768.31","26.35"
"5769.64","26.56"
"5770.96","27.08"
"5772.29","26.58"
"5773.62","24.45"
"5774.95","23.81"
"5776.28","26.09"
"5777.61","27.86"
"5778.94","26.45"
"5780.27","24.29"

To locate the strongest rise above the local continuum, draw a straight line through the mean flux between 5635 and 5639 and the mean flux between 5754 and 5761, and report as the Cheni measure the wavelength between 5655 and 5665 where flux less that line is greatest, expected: 5656.51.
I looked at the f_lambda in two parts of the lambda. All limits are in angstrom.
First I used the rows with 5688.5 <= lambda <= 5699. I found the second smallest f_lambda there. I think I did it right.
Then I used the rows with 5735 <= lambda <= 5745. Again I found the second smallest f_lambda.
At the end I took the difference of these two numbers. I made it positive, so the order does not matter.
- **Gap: 1.03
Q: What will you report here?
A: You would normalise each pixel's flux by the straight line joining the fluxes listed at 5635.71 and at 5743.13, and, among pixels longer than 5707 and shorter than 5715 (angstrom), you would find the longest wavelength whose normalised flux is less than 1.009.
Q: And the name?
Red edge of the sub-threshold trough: 5714.11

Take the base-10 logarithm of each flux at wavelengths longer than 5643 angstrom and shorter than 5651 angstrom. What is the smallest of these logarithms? 1.42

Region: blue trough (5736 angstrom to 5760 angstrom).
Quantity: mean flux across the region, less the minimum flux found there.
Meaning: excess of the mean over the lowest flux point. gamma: 1.89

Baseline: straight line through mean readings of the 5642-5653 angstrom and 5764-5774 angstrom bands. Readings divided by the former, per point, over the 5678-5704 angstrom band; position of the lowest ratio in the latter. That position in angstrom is 5697.03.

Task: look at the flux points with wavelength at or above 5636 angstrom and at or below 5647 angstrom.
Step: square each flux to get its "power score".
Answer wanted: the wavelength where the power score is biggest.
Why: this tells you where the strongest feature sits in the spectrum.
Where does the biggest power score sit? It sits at 5643.50 angstrom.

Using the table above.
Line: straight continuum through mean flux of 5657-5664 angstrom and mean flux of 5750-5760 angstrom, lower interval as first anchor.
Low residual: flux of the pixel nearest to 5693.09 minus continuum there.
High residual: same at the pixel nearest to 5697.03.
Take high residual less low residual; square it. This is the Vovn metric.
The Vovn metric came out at 3.2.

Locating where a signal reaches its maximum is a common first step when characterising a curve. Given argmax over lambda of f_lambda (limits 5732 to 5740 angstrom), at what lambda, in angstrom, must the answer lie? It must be 5732.56 angstrom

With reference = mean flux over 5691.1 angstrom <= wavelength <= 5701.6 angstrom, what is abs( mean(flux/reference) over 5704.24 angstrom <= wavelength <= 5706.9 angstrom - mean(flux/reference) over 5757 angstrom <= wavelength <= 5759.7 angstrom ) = 0.11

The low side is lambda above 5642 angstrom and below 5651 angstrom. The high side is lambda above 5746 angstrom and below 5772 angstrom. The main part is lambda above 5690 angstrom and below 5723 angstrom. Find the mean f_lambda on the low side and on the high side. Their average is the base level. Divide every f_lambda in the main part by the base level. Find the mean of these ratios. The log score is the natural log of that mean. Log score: -0.014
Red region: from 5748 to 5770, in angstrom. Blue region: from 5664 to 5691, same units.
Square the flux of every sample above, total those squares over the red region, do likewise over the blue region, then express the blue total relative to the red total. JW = 1.2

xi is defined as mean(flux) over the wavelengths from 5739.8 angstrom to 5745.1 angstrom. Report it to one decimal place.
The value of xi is 26.9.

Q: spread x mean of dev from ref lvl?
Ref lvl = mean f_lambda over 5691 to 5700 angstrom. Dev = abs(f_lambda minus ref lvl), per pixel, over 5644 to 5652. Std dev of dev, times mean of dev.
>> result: 0.7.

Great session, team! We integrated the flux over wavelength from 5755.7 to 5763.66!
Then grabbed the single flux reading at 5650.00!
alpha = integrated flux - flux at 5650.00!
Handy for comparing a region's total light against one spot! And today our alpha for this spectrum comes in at 186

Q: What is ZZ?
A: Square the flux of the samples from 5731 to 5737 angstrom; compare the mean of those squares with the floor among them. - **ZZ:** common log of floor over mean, -0.012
